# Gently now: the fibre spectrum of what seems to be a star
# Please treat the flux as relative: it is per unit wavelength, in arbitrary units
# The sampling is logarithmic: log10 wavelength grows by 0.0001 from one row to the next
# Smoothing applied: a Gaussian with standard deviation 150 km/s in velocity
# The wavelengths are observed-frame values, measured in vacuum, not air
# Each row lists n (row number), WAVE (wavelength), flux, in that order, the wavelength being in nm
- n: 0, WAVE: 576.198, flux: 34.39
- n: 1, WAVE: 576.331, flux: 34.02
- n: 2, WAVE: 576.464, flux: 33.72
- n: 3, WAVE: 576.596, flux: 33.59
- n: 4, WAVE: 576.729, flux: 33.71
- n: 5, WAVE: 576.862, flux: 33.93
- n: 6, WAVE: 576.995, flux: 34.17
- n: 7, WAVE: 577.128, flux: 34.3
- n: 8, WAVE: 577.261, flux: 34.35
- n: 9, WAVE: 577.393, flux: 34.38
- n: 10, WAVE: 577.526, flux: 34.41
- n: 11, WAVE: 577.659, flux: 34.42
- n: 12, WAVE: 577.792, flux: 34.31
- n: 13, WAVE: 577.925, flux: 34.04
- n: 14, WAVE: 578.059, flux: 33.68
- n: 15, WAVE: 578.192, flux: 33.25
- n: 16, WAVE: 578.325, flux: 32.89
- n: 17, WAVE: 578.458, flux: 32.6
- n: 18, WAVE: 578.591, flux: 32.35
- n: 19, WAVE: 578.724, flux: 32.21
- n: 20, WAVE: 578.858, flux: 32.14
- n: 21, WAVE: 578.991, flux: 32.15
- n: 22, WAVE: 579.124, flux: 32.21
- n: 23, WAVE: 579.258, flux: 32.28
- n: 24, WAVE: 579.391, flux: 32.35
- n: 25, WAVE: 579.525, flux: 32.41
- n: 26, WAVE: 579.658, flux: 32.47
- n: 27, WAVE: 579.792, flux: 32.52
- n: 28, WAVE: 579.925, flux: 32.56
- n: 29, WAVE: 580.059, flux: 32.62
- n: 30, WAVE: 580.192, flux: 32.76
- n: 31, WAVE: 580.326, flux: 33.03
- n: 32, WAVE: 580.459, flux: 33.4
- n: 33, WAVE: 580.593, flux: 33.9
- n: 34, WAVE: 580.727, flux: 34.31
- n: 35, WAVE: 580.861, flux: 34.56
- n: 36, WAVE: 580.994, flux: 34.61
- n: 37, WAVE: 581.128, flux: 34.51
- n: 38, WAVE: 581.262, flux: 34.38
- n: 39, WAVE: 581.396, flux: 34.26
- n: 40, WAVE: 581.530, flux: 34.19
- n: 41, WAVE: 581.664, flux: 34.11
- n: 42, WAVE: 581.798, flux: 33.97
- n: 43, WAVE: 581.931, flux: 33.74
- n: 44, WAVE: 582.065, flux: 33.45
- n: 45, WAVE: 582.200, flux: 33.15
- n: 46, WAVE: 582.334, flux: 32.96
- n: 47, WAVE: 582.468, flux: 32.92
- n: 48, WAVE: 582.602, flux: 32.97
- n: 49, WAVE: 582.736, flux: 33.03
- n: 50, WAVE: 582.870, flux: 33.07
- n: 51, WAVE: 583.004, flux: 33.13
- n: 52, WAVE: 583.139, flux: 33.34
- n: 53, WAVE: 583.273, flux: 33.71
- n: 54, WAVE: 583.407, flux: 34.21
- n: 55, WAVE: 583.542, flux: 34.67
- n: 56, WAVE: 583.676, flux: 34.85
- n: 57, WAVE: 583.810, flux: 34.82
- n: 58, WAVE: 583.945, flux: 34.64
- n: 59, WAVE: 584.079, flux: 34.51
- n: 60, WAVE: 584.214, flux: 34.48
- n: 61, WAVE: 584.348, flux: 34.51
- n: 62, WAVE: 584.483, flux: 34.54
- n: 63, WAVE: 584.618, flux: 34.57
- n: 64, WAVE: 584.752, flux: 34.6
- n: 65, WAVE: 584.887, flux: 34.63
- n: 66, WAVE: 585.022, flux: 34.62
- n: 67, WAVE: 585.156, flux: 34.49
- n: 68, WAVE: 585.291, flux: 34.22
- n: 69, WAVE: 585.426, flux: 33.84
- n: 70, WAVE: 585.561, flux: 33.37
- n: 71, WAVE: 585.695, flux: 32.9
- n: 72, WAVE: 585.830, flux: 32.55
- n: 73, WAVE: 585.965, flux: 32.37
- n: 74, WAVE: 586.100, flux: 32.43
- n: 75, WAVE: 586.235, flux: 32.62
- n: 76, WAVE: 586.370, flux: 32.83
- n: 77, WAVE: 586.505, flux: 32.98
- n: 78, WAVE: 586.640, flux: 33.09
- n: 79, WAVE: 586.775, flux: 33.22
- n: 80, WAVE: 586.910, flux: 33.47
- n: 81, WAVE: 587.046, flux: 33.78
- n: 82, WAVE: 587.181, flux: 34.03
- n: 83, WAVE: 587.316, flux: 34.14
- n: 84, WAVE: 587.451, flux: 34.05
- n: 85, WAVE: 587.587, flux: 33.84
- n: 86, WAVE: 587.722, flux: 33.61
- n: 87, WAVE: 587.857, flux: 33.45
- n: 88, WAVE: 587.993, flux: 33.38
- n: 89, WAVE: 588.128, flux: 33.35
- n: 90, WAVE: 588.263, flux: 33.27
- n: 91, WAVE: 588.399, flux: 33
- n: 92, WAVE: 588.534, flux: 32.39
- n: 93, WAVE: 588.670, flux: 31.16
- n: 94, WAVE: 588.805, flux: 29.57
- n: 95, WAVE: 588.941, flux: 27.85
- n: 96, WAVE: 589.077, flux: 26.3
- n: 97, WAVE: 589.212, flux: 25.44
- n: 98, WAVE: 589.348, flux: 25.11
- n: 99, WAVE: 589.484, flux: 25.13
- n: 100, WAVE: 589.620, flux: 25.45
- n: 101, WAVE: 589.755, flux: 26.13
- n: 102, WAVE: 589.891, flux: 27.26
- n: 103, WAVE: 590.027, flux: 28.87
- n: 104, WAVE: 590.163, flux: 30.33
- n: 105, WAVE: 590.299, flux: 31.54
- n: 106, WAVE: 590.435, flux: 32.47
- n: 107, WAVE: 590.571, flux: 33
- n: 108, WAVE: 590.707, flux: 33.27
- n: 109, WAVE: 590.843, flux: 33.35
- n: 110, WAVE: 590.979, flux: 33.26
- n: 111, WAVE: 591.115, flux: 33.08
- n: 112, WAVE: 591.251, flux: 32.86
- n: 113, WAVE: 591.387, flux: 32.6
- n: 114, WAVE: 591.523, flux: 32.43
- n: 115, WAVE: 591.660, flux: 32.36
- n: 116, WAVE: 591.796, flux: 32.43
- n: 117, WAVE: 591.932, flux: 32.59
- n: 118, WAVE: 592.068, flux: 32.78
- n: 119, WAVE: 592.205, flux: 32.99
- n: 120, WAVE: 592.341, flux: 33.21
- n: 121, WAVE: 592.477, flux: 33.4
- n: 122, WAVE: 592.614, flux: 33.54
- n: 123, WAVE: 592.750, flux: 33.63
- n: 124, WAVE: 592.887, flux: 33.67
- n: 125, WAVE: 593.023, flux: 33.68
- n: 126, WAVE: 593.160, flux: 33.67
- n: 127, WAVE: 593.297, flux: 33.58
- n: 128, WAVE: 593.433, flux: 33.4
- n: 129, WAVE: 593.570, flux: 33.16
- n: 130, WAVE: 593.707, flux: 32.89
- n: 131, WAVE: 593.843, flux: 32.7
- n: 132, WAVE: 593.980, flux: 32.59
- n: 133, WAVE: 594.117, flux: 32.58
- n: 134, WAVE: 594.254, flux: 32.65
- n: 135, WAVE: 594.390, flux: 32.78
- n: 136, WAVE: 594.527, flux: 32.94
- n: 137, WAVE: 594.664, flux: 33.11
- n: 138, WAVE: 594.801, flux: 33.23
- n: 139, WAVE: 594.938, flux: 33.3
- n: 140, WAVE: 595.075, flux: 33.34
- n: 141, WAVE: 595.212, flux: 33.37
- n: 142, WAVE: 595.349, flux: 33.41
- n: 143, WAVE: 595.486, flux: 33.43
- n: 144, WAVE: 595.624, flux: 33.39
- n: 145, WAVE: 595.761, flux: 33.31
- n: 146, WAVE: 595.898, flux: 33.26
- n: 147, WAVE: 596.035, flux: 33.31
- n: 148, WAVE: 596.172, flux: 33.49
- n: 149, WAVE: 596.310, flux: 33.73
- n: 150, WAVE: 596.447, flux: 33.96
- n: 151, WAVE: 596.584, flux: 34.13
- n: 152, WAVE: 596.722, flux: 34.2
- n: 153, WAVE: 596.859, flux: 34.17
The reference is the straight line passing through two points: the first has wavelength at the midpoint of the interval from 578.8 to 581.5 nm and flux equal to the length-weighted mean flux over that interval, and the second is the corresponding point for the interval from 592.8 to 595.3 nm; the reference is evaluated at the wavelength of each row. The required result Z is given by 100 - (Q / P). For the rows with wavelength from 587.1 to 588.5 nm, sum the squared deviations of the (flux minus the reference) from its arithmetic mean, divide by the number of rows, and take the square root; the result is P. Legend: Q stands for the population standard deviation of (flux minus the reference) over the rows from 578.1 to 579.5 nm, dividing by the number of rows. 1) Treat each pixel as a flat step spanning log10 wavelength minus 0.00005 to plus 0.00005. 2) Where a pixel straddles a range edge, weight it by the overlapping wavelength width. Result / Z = 99.0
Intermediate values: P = 0.4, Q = 0.35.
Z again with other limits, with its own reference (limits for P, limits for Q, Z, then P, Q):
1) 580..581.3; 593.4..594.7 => 99.7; 0.7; 0.26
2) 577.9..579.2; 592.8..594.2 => 99.3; 0.7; 0.44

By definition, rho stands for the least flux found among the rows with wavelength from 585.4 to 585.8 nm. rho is 32.9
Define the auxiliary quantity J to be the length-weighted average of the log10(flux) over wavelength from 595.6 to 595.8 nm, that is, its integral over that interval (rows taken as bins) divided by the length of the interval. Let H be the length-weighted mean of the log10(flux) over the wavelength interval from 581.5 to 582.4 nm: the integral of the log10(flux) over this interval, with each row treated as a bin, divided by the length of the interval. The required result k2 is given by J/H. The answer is 1.00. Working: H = 1.53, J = 1.52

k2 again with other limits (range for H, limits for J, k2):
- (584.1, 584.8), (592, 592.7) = 0.99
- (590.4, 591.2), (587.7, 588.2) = 1.00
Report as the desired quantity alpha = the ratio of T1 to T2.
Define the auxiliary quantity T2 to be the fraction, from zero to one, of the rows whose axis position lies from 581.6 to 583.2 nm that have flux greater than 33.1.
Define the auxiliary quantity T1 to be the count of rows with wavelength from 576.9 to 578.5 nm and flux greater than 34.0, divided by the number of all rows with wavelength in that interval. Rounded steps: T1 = 0.7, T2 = 0.58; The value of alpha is 1.1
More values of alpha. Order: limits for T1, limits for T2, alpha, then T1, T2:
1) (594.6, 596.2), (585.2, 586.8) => 0.0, 0.0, 0.33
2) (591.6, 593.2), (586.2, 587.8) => 0.0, 0.0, 0.67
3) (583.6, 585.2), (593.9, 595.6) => 1.7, 1.0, 0.58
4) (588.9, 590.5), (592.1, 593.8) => 0.0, 0.0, 0.83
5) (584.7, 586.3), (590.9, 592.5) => 1.7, 0.4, 0.25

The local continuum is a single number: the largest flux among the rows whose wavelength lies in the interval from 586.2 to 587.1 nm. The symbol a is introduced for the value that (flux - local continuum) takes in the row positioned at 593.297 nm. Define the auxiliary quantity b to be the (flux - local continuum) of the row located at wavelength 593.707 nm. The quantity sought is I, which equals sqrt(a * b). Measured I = 0.4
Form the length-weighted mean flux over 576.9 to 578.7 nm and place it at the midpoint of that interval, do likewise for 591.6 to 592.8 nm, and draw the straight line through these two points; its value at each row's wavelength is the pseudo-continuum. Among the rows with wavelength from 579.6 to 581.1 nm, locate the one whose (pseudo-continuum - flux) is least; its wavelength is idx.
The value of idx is 580.994 nm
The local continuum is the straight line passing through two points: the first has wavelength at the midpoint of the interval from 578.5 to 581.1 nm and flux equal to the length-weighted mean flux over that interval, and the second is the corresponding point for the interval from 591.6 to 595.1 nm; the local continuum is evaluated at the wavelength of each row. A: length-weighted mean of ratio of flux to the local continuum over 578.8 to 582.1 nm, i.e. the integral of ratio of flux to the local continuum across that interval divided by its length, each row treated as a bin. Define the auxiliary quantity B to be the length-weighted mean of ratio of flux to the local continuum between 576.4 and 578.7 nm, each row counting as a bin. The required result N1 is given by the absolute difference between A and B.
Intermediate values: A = 1.01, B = 1.03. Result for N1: 0.014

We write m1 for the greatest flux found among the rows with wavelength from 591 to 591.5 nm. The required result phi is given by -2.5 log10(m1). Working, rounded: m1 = 33.08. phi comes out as -3.80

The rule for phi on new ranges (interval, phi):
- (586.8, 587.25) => -3.83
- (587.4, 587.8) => -3.83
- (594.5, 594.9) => -3.80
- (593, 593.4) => -3.82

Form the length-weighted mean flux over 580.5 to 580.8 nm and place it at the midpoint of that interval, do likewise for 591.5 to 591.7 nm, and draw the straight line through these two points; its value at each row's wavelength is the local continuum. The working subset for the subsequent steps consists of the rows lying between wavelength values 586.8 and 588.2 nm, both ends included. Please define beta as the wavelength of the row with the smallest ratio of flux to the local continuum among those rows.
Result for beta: 586.910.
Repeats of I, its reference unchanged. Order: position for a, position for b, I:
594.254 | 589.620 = 3.1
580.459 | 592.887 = 0.2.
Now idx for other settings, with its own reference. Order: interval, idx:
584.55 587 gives 584.887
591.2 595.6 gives 593.023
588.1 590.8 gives 590.707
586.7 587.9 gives 587.316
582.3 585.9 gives 583.676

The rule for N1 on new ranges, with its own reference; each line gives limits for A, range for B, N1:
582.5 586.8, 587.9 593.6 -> 0.073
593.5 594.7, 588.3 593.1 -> 0.052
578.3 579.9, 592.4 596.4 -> 0.021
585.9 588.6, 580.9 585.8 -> 0.024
